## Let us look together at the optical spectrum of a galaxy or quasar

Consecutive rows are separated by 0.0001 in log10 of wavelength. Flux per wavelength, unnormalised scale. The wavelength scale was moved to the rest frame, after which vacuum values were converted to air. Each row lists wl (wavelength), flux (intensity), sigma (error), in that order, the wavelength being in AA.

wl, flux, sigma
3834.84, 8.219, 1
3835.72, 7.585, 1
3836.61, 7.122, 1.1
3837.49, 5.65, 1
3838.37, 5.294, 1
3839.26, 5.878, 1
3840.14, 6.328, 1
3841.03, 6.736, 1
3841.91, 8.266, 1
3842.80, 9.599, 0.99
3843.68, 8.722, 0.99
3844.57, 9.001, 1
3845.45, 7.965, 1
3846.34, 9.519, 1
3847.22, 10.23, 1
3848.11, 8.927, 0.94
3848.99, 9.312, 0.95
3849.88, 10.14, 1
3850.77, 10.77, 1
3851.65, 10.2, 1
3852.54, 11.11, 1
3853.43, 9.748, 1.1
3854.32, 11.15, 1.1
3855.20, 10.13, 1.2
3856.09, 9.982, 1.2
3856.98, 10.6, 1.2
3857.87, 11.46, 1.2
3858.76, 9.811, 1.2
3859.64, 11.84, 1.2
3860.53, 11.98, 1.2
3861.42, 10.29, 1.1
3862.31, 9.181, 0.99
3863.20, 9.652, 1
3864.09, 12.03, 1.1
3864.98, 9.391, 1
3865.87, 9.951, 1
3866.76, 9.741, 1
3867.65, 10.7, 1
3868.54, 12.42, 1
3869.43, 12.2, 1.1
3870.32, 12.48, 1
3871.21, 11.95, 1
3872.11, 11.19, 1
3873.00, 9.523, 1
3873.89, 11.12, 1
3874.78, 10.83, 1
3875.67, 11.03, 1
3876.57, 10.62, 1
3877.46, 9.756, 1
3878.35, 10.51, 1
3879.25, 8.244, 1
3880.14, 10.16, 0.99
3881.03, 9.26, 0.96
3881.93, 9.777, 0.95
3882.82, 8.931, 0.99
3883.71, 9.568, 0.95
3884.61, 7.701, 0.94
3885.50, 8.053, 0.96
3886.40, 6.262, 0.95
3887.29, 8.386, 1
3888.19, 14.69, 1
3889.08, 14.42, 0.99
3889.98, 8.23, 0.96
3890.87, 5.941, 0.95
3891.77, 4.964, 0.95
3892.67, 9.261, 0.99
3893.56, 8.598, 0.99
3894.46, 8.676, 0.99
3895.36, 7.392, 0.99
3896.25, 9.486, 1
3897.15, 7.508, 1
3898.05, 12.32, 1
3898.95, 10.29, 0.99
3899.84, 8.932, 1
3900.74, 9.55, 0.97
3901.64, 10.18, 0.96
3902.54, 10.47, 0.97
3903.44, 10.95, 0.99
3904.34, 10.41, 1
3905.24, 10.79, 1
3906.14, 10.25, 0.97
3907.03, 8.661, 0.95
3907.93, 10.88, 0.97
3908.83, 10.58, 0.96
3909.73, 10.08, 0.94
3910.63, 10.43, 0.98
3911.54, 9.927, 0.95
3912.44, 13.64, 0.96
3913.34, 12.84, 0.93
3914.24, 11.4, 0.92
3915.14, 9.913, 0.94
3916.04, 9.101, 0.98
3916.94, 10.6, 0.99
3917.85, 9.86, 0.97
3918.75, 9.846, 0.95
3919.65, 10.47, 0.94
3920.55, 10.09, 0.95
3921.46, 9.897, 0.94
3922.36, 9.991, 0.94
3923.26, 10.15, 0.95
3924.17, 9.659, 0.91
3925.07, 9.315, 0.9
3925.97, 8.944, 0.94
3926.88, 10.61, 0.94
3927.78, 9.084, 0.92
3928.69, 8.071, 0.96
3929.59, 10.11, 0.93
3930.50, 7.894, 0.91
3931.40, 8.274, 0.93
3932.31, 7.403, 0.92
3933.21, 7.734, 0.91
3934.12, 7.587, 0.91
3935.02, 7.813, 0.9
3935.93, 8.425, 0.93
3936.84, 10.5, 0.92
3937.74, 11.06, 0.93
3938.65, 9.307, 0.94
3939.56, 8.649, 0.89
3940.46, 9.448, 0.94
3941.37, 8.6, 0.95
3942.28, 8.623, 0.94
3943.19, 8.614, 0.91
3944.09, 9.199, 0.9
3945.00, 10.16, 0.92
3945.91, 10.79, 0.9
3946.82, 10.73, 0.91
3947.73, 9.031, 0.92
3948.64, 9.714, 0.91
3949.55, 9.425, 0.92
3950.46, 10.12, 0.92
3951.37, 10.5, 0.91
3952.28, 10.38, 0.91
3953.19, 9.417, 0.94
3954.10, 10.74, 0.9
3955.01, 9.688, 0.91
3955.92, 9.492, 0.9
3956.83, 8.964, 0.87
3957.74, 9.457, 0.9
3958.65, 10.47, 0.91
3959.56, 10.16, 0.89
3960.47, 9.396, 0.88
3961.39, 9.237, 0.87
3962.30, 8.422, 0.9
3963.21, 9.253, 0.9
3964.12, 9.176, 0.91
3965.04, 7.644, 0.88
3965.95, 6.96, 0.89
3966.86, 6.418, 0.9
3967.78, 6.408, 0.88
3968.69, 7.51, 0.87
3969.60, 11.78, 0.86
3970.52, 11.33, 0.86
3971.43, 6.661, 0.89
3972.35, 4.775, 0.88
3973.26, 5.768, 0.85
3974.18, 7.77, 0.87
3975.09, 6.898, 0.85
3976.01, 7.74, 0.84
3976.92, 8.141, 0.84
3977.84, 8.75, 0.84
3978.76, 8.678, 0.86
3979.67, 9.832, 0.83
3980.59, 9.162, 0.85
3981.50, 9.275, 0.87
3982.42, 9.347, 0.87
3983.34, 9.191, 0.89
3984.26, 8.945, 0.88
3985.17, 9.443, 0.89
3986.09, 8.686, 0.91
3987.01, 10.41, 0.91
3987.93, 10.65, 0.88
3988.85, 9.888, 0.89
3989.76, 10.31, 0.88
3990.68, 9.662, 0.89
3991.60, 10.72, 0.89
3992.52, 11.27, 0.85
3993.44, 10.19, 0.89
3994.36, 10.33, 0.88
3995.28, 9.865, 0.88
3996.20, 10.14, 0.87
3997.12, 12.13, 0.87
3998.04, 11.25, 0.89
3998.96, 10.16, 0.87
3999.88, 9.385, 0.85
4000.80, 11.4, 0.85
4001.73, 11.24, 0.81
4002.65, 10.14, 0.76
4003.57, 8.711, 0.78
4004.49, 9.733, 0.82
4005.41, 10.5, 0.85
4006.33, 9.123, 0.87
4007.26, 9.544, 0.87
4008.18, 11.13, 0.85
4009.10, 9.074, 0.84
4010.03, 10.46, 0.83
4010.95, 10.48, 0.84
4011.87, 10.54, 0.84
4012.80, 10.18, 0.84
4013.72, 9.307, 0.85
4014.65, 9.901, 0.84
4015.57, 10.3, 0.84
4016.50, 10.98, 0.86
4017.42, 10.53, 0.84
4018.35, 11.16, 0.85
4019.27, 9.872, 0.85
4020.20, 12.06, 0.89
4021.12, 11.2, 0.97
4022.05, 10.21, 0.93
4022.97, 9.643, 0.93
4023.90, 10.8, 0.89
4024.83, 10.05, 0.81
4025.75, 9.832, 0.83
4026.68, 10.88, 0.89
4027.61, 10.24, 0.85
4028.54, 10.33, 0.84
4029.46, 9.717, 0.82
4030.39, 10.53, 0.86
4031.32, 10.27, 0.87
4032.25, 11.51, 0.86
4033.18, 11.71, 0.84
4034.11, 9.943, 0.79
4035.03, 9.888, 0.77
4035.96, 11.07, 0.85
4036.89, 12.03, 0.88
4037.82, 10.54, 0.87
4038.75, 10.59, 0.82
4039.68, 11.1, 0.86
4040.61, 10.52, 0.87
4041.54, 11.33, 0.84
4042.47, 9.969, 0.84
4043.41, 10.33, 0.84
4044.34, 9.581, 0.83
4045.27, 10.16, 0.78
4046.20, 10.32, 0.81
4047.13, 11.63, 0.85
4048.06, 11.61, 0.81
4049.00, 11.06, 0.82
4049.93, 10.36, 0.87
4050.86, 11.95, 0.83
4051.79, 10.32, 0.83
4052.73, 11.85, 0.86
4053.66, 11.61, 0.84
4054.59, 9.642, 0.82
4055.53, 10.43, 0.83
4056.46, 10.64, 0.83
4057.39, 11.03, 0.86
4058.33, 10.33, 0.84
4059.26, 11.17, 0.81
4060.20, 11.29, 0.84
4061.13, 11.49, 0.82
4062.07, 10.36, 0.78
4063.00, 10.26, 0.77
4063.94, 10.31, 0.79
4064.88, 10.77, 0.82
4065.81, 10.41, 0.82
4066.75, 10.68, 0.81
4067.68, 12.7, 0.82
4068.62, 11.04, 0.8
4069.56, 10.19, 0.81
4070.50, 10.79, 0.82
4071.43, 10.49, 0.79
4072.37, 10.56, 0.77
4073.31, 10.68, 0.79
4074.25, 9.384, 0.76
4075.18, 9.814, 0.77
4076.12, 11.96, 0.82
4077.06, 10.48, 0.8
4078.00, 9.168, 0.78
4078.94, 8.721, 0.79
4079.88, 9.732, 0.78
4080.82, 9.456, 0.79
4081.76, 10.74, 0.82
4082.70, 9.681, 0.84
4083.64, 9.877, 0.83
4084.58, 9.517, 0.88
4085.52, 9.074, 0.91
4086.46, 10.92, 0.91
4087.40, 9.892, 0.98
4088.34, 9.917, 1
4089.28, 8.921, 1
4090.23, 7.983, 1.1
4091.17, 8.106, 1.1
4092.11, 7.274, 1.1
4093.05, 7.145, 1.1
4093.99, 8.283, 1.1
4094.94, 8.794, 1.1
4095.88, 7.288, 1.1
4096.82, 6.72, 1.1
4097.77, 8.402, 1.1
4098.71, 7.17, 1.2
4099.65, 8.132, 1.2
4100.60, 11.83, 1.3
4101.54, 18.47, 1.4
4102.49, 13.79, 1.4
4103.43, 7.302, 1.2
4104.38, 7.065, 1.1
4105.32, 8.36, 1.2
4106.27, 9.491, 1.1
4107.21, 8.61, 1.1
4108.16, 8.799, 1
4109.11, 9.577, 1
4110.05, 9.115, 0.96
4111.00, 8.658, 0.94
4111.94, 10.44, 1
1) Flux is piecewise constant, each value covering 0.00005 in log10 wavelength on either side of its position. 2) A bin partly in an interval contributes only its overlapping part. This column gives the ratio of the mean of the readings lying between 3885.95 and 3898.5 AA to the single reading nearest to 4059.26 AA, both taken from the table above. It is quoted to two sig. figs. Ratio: 0.81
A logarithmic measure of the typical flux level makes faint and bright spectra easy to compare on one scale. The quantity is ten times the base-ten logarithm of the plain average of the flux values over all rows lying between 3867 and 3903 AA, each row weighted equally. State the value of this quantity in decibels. 9.9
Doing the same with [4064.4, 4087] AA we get 10.1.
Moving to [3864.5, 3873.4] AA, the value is 10.4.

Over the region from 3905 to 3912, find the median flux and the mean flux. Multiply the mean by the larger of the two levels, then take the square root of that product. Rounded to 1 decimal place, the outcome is 10.3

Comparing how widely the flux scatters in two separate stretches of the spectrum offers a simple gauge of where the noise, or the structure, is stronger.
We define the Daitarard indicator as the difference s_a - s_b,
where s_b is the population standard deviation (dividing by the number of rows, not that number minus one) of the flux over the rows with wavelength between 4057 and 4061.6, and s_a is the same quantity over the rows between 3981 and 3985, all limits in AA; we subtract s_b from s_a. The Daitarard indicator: -0.2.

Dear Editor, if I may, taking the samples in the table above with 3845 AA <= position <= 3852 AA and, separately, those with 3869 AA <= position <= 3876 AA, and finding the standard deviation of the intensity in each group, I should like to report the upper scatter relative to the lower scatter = 1.04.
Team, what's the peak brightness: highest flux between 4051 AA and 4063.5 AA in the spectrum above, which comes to 11.85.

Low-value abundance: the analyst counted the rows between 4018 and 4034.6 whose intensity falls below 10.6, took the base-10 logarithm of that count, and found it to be 1.04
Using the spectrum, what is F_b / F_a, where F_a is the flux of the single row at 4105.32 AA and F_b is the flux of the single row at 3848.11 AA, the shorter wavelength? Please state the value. 1.1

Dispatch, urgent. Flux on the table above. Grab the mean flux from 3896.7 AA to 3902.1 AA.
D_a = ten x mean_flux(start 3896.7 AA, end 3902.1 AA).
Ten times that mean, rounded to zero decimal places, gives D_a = 98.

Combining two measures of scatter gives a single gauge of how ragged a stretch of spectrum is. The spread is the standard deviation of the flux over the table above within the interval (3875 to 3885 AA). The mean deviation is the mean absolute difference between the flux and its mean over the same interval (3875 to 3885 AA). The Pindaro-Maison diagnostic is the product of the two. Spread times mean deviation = 0.8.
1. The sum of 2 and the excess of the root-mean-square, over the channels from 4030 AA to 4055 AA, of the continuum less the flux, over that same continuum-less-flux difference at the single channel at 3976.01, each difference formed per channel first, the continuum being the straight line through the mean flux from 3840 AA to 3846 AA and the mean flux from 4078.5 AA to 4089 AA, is 2.2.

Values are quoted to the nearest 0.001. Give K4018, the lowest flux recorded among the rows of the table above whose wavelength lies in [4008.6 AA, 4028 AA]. 9.074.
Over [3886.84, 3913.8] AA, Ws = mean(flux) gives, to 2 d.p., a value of 9.96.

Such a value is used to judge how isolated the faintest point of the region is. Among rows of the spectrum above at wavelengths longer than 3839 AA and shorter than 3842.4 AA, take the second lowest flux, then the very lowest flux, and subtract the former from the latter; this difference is -0.45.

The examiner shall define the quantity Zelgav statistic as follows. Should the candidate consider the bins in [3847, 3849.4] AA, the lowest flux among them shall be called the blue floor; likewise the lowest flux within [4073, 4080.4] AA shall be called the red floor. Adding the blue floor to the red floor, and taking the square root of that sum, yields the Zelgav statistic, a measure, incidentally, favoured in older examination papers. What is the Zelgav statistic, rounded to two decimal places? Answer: 4.20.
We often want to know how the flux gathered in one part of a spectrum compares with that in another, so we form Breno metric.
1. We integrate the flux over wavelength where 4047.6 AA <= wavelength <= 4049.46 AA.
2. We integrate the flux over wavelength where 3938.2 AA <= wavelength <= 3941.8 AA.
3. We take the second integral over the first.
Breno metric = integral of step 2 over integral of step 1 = 1.5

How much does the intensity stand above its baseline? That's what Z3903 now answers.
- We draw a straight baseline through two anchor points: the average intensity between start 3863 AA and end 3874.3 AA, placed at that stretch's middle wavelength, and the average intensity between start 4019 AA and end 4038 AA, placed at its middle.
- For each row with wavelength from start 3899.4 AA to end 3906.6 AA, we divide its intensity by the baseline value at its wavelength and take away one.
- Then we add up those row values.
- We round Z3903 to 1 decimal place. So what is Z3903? -0.5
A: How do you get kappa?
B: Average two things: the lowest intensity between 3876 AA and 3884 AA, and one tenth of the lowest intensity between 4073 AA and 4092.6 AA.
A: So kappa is 4.49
